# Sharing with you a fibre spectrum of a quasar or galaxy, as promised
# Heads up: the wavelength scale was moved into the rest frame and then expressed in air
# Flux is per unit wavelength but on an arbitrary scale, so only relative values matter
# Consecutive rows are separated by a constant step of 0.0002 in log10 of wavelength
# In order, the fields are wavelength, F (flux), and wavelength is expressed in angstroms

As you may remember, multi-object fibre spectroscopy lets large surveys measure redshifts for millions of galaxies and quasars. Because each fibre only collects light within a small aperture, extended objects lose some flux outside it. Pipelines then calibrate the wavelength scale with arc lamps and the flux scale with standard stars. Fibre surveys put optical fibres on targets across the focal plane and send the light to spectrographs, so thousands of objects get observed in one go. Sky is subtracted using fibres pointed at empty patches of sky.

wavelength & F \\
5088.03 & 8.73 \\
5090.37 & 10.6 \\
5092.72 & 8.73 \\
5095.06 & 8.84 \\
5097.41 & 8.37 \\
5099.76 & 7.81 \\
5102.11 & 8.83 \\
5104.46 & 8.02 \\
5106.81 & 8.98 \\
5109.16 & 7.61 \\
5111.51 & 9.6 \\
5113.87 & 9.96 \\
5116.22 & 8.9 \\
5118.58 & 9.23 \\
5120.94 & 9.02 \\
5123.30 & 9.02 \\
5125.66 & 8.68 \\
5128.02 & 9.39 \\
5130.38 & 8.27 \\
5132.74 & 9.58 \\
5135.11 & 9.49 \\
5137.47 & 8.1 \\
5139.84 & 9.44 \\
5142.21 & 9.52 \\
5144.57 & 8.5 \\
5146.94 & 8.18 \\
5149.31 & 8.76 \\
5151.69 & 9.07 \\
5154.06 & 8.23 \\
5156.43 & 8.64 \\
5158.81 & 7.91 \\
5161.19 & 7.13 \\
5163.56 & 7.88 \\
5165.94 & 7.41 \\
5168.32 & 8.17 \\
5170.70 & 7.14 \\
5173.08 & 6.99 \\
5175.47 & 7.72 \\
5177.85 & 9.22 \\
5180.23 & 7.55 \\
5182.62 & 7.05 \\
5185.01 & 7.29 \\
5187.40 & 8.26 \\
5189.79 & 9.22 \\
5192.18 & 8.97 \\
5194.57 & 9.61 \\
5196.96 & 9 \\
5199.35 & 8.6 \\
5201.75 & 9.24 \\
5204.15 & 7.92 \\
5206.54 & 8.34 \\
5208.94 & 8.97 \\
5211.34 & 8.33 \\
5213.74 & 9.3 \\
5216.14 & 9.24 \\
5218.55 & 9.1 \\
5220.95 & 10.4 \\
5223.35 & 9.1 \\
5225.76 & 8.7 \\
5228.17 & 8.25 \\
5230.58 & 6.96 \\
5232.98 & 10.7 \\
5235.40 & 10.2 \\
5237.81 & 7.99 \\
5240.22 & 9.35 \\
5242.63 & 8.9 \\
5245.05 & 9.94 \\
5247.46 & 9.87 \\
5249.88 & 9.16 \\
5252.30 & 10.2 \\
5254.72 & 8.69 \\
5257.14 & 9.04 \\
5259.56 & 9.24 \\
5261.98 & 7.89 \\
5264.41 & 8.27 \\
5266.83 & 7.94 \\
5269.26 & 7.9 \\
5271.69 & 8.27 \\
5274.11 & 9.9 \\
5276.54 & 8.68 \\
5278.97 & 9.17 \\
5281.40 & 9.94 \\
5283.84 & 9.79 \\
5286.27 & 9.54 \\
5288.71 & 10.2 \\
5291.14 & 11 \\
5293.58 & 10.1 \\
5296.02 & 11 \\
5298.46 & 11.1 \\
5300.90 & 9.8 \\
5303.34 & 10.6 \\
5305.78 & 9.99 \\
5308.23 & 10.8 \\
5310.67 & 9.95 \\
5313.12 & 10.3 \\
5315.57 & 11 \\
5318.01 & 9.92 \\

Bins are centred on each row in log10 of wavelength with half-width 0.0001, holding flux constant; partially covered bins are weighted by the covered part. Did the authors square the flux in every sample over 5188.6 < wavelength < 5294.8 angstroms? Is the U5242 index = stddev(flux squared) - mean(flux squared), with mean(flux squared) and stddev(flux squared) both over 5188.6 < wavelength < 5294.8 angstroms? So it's -68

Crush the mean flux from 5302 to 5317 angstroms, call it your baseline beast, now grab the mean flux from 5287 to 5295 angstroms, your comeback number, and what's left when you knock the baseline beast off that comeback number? 0.0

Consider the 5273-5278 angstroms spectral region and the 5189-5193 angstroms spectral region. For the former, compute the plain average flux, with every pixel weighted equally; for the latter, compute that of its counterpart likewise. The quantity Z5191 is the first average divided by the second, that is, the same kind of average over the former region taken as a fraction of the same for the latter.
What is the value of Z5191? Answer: 1.02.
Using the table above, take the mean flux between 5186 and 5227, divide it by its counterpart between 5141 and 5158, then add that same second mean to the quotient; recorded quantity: 9.7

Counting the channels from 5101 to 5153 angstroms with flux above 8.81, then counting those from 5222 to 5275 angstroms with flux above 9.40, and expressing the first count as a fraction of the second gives 2.3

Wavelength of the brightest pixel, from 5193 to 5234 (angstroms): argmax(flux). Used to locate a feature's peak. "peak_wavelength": 5232.98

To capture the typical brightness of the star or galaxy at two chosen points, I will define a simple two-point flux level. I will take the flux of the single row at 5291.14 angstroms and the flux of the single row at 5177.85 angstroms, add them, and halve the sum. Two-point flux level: 10.1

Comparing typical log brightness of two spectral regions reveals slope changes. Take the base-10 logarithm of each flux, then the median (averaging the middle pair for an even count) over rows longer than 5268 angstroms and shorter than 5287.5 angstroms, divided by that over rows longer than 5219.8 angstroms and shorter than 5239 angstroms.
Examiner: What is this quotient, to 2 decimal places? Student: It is 1.02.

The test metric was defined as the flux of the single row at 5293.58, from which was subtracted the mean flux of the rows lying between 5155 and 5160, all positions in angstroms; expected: 1.8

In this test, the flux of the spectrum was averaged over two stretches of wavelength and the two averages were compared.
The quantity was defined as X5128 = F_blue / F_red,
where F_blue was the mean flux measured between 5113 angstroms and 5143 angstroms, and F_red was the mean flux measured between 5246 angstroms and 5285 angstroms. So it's 1.01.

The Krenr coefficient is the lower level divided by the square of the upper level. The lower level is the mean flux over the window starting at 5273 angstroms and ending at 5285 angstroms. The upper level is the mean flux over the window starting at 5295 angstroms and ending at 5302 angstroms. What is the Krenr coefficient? 0.084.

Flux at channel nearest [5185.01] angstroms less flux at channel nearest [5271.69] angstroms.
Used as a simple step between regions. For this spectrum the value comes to -1.0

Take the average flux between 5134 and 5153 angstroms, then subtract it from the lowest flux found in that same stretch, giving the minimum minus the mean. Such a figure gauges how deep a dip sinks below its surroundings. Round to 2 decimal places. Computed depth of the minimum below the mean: -0.78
